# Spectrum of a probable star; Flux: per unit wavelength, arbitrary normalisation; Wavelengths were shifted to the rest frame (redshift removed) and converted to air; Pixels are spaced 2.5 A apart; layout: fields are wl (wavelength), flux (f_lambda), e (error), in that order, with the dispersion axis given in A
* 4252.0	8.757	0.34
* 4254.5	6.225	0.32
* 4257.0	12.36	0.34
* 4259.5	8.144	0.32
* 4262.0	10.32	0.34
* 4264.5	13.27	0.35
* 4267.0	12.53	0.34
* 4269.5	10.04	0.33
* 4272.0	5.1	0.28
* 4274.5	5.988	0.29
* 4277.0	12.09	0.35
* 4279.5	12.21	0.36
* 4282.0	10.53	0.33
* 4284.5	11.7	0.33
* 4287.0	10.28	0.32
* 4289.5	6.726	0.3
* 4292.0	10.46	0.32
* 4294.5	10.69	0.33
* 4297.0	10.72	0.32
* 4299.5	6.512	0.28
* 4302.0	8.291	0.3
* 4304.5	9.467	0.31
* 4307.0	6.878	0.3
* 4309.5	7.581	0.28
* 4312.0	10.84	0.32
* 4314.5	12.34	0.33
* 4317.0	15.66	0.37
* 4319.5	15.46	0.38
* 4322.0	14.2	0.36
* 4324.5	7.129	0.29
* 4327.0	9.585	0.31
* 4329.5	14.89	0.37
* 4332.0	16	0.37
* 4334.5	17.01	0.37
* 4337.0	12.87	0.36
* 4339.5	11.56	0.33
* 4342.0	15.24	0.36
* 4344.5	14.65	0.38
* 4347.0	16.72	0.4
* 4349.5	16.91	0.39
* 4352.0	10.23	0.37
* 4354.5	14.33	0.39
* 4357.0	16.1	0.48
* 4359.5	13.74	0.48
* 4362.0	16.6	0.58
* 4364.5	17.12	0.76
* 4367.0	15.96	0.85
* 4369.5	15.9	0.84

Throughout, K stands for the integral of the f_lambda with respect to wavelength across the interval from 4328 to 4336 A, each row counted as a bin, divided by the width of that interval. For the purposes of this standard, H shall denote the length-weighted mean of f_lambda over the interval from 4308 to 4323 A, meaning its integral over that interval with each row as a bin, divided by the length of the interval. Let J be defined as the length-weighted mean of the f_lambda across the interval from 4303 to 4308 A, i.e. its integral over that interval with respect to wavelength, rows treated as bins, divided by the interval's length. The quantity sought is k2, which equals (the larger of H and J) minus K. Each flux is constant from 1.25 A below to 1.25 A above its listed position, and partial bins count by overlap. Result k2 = -3.1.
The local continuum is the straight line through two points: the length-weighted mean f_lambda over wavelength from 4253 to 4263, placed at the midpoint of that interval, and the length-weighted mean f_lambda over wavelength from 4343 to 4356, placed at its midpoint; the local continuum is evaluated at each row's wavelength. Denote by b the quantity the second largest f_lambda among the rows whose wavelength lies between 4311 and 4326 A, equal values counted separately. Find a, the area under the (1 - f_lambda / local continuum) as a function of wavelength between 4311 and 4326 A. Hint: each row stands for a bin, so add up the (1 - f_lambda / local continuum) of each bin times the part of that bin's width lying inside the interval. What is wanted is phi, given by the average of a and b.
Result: 7.8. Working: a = 0.2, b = 15.46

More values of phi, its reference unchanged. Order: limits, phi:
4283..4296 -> 6.0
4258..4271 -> 5.5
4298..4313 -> 7.1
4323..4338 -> 8.3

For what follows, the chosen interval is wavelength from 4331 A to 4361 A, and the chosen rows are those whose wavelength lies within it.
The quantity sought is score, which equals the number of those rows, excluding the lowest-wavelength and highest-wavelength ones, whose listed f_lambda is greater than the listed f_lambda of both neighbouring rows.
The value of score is 4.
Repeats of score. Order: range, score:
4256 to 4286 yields 2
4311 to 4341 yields 2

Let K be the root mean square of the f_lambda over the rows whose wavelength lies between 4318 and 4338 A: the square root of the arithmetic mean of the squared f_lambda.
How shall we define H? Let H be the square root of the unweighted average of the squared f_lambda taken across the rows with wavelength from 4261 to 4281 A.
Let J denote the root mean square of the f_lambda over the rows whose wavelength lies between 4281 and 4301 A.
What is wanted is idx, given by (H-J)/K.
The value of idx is 0.1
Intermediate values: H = 10.6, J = 9.9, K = 13.8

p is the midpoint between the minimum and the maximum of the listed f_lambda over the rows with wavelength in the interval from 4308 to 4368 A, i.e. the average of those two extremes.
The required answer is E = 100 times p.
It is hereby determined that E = 1212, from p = 12.1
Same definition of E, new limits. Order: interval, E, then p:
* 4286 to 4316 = 943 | 9.4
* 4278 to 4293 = 947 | 9.5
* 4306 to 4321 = 1127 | 11.3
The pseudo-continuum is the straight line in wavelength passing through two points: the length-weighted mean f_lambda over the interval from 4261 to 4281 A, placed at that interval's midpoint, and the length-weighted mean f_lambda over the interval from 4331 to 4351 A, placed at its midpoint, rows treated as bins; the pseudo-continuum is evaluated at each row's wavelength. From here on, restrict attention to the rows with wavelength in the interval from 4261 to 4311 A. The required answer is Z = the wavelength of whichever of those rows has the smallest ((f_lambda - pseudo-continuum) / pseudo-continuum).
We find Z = 4272.0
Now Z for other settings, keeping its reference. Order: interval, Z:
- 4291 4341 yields 4324.5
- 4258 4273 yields 4272.0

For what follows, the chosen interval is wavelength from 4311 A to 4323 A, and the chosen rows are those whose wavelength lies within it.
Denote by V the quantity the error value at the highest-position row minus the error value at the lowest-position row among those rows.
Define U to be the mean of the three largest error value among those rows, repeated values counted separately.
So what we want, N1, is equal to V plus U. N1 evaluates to 0.41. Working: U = 0.37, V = 0.040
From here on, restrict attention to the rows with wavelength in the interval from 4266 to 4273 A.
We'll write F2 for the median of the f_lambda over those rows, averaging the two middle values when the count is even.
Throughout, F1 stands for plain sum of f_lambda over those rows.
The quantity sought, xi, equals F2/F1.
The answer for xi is 0.363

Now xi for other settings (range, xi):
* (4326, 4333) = 0.368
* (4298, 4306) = 0.342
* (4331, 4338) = 0.349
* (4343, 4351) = 0.346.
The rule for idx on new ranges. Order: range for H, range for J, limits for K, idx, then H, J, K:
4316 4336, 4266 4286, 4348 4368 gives 0.2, 14.1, 10.4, 15.3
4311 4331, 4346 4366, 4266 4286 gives -0.2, 12.8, 15.4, 10.4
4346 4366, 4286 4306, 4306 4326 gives 0.5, 15.4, 9.3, 11.8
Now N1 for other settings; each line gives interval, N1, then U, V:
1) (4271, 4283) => 0.40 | 0.35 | 0.050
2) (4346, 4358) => 0.50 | 0.42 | 0.080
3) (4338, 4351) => 0.45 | 0.39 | 0.060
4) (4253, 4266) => 0.37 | 0.34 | 0.030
